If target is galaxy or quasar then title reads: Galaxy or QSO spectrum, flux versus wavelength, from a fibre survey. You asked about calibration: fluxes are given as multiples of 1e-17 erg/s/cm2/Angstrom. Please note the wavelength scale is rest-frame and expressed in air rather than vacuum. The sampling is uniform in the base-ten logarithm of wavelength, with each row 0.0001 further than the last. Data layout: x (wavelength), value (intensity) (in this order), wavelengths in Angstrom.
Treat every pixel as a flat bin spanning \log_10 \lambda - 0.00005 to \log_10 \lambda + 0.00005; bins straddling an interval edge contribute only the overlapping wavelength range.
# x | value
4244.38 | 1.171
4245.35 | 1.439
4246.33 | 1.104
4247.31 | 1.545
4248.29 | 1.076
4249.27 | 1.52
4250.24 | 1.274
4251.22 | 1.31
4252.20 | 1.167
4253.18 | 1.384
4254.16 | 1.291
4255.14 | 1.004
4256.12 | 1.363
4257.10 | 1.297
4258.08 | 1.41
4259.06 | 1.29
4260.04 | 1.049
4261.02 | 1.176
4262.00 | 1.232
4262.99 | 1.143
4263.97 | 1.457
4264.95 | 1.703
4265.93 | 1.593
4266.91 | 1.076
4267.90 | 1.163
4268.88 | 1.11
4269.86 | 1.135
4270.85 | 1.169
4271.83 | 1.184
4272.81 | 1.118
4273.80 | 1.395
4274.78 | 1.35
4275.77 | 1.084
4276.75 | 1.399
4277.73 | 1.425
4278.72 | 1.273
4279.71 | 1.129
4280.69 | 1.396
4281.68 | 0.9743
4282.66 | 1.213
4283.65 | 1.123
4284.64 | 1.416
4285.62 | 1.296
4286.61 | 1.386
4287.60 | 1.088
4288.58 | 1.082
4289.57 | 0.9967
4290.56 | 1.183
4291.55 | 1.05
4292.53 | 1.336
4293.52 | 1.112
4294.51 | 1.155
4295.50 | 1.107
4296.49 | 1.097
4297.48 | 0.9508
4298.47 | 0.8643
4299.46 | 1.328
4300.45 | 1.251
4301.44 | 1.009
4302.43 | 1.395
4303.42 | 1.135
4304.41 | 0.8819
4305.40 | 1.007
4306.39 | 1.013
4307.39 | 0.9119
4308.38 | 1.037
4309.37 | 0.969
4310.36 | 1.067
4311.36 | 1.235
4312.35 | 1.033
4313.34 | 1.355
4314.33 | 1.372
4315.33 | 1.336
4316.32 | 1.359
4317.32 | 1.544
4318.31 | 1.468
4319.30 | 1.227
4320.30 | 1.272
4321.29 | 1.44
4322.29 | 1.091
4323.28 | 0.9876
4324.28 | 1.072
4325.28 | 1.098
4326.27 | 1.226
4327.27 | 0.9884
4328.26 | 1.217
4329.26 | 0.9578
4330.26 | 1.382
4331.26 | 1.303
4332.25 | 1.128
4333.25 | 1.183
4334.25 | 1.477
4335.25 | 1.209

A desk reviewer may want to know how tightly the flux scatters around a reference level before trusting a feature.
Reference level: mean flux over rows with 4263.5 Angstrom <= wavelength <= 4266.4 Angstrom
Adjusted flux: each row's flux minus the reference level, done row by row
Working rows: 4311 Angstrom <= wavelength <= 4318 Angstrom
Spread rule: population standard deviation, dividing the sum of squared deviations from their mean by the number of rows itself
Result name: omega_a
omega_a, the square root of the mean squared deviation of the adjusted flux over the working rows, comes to 0.144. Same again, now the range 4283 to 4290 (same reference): 0.153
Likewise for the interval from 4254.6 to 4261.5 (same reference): 0.144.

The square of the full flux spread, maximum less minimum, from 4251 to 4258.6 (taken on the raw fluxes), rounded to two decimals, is 0.16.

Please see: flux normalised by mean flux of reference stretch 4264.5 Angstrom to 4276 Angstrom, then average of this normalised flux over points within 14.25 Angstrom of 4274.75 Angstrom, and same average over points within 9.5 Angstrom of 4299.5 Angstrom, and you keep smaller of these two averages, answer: 0.87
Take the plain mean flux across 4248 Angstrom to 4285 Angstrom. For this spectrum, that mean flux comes 1.26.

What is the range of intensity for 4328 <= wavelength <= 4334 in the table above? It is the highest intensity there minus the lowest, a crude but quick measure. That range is 0.42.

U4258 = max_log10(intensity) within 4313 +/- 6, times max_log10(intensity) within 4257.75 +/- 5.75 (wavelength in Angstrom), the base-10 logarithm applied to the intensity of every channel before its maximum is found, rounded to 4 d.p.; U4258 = 0.0281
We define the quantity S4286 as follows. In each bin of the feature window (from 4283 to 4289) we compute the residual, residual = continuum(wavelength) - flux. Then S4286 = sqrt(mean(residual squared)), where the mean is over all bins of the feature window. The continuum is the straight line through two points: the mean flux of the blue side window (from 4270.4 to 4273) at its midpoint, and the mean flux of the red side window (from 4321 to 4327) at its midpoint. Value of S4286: 0.16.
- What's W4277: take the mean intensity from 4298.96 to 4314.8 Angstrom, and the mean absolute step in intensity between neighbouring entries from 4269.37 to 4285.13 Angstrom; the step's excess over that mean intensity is -0.95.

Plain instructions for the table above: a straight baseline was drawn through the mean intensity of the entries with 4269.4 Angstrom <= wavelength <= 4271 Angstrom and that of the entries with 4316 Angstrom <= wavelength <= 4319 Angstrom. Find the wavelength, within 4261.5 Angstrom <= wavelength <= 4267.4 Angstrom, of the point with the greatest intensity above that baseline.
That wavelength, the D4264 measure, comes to 4264.95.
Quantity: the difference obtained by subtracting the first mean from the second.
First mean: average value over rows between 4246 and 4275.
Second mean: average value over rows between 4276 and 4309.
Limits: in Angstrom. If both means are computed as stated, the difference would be -0.12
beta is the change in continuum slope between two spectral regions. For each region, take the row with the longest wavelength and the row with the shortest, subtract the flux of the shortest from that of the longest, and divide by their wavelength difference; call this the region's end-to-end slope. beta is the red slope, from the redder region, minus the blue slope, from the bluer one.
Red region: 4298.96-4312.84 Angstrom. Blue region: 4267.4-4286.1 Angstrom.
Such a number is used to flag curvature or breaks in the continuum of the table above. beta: -0.03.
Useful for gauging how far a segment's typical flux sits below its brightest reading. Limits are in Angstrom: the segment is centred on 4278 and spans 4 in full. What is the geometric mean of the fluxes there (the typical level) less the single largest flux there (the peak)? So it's -0.124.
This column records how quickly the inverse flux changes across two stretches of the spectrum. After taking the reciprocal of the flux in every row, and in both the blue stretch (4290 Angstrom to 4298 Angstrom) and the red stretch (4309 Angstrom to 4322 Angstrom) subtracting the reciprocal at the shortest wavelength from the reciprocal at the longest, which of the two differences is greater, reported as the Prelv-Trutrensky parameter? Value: 0.21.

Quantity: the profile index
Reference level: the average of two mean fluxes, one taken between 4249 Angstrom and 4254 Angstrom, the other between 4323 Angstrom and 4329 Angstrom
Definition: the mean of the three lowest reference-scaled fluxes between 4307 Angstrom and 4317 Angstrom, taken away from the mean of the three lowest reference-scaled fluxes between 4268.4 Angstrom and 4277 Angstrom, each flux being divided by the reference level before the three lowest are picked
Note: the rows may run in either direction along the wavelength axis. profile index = 0.11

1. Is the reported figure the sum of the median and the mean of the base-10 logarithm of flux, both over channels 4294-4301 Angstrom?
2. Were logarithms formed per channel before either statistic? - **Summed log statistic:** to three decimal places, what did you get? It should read 0.084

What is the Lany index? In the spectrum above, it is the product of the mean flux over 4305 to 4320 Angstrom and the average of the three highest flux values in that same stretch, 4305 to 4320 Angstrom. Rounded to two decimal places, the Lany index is 1.75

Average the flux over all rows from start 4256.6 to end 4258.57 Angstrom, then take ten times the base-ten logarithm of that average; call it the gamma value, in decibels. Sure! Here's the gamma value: 1.3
